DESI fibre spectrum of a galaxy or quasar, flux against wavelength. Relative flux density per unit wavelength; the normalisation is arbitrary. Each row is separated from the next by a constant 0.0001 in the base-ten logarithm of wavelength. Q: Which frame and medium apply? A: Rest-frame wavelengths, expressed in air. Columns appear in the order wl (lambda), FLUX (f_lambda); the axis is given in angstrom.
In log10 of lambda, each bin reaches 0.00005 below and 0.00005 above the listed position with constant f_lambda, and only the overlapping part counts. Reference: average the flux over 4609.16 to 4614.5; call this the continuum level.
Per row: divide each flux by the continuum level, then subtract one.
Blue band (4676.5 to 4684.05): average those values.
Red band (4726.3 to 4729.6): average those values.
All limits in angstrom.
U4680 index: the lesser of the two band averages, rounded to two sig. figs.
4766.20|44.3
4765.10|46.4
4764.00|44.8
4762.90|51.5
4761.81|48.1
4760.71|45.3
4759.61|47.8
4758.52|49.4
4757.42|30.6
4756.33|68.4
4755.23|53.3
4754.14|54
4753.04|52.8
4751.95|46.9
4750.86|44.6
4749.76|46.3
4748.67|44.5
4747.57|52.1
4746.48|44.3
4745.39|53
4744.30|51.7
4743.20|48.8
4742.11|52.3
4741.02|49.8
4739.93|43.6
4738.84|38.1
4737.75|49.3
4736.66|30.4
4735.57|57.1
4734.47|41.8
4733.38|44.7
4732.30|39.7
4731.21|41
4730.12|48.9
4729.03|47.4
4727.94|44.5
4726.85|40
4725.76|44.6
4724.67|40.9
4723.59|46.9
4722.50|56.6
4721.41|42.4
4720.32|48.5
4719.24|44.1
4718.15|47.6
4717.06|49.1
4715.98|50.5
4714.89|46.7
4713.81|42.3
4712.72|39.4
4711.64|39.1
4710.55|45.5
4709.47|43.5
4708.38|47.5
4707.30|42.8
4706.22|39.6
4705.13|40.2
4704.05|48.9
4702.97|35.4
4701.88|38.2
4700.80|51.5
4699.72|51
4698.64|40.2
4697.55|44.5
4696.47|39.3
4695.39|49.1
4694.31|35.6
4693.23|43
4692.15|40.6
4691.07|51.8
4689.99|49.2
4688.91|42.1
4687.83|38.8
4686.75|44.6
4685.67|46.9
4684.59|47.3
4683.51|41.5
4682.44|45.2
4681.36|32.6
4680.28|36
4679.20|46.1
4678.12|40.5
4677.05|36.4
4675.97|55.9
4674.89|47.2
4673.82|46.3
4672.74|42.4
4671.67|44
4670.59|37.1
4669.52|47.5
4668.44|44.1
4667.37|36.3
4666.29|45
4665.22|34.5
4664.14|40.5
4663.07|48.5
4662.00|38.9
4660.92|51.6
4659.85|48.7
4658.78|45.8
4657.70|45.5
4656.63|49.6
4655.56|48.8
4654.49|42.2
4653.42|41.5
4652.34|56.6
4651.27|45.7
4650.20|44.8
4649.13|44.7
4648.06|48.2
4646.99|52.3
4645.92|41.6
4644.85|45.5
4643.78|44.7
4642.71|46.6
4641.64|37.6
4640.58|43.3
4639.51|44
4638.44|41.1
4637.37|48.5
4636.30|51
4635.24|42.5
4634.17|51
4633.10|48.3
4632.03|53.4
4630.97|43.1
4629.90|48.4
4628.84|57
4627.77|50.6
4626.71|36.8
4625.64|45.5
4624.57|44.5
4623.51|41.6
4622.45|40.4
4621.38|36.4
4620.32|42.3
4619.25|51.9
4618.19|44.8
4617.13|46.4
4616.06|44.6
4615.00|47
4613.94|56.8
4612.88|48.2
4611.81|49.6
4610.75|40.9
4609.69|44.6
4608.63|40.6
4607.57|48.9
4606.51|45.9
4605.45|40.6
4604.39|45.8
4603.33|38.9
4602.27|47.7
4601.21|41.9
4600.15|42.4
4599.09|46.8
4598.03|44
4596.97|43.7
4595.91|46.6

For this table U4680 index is -0.17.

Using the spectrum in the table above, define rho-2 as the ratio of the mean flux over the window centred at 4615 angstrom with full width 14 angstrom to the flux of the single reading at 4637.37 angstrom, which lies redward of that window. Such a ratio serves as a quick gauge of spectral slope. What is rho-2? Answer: 0.94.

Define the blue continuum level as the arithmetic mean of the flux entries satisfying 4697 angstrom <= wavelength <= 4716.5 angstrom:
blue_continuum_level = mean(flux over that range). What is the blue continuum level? 43.7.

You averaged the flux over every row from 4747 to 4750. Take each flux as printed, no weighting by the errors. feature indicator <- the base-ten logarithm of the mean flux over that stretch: 1.68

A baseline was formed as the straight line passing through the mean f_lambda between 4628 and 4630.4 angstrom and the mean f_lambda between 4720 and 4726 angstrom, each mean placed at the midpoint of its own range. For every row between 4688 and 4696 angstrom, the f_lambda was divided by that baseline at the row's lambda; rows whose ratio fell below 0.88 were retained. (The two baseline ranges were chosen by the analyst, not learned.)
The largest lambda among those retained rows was 4694.31 angstrom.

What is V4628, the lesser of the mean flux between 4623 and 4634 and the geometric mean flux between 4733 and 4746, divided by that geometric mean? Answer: 1.00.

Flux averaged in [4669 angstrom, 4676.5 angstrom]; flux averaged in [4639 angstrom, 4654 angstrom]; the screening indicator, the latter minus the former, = -0.3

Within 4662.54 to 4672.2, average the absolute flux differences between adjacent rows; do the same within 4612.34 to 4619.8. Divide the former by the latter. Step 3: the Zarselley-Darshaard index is 1.5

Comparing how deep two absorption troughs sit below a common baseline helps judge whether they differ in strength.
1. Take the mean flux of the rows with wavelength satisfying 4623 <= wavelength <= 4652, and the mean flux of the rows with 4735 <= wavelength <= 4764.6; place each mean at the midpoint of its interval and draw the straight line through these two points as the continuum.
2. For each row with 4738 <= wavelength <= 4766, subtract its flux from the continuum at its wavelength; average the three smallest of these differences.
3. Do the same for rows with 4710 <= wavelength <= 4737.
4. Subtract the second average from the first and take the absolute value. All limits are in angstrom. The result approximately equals 3.3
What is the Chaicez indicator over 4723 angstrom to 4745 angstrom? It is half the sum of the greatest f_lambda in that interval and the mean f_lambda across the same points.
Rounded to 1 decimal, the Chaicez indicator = 51.1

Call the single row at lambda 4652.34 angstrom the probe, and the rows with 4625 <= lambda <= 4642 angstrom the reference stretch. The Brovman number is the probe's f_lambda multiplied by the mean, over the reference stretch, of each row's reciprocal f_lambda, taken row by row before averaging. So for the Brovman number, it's 1.24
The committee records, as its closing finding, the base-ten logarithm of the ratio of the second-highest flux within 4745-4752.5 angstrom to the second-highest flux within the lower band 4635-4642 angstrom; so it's 0.031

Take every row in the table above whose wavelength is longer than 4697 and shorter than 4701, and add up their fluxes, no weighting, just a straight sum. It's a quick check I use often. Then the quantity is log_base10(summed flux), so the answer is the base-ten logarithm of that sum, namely 2.27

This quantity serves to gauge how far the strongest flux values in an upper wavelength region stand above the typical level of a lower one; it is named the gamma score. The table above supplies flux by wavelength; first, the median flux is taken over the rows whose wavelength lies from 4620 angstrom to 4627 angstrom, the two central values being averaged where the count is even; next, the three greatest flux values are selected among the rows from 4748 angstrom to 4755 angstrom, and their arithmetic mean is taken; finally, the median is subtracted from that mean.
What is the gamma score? 10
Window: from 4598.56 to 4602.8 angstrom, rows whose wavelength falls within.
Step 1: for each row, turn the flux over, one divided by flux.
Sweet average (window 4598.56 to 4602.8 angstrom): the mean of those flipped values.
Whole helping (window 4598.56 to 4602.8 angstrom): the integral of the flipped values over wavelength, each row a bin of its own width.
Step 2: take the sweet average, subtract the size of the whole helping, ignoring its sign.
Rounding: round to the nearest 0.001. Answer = -0.073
